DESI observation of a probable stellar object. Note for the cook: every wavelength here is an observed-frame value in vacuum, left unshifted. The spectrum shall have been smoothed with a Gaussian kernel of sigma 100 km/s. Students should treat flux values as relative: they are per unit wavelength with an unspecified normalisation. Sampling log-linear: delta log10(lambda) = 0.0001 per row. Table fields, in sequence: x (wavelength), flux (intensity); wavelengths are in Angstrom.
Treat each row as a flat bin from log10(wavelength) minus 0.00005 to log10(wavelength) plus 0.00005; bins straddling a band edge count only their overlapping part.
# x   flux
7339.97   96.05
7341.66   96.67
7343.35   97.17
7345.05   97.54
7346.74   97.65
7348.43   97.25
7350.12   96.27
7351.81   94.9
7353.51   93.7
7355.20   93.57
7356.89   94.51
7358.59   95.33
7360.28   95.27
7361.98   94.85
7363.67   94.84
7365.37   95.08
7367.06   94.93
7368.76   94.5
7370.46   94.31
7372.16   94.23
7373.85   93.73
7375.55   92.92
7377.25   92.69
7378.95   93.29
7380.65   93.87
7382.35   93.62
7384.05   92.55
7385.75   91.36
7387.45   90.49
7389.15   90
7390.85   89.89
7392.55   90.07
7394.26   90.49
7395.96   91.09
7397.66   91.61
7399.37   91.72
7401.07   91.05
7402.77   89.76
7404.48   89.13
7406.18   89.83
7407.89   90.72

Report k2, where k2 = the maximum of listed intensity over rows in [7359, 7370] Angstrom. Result 95.27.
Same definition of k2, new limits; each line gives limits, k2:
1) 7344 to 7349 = 97.65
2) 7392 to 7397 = 91.09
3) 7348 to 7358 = 97.25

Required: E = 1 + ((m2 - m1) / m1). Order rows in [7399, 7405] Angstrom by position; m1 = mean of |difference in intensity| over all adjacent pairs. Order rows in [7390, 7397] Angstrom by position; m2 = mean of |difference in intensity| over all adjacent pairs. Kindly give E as 0.46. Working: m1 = 0.9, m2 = 0.40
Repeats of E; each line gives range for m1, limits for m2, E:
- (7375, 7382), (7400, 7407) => 1.86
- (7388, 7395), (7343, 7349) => 1.24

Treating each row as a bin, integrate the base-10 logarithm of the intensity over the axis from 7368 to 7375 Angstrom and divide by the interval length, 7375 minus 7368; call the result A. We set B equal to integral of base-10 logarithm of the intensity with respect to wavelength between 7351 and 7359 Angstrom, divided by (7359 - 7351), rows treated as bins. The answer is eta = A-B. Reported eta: 0.000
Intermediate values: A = 1.97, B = 1.97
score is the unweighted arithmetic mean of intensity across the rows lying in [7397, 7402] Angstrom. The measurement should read 91.5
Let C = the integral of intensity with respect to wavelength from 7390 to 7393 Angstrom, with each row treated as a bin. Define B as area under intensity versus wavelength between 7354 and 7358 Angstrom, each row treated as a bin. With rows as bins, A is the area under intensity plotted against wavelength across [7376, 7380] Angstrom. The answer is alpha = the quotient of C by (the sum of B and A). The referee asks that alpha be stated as 0.36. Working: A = 372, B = 377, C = 270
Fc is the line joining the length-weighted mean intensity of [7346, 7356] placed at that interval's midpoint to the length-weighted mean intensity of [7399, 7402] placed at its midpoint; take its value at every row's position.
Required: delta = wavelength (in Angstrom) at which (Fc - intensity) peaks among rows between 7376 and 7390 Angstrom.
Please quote 7389.15 Angstrom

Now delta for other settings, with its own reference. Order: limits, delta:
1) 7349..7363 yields 7353.51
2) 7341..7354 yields 7353.51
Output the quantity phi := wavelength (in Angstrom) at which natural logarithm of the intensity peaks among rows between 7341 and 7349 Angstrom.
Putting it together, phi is 7346.74 Angstrom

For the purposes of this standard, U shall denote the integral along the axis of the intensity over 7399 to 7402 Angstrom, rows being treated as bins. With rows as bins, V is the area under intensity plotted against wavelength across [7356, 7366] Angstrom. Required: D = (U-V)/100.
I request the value -6.7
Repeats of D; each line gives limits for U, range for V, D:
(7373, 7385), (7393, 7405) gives 0.3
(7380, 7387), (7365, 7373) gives -1.1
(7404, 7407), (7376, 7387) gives -7.5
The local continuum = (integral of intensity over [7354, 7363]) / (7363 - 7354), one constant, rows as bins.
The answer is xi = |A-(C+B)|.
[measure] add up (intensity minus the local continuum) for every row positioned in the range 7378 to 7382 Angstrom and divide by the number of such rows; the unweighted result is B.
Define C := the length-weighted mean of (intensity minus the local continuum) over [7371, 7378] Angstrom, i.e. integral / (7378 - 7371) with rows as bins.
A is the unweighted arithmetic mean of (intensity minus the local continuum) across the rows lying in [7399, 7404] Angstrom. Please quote 1.4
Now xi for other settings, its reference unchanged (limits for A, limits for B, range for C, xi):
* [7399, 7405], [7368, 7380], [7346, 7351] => 5.5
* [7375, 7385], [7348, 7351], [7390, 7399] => 0.4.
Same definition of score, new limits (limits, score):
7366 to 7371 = 94.6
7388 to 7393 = 90.0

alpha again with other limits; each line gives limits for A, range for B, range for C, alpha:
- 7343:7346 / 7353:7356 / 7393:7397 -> 0.63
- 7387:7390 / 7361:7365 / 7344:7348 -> 0.60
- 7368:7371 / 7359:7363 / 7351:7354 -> 0.43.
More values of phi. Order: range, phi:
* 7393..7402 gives 7399.37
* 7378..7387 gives 7380.65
